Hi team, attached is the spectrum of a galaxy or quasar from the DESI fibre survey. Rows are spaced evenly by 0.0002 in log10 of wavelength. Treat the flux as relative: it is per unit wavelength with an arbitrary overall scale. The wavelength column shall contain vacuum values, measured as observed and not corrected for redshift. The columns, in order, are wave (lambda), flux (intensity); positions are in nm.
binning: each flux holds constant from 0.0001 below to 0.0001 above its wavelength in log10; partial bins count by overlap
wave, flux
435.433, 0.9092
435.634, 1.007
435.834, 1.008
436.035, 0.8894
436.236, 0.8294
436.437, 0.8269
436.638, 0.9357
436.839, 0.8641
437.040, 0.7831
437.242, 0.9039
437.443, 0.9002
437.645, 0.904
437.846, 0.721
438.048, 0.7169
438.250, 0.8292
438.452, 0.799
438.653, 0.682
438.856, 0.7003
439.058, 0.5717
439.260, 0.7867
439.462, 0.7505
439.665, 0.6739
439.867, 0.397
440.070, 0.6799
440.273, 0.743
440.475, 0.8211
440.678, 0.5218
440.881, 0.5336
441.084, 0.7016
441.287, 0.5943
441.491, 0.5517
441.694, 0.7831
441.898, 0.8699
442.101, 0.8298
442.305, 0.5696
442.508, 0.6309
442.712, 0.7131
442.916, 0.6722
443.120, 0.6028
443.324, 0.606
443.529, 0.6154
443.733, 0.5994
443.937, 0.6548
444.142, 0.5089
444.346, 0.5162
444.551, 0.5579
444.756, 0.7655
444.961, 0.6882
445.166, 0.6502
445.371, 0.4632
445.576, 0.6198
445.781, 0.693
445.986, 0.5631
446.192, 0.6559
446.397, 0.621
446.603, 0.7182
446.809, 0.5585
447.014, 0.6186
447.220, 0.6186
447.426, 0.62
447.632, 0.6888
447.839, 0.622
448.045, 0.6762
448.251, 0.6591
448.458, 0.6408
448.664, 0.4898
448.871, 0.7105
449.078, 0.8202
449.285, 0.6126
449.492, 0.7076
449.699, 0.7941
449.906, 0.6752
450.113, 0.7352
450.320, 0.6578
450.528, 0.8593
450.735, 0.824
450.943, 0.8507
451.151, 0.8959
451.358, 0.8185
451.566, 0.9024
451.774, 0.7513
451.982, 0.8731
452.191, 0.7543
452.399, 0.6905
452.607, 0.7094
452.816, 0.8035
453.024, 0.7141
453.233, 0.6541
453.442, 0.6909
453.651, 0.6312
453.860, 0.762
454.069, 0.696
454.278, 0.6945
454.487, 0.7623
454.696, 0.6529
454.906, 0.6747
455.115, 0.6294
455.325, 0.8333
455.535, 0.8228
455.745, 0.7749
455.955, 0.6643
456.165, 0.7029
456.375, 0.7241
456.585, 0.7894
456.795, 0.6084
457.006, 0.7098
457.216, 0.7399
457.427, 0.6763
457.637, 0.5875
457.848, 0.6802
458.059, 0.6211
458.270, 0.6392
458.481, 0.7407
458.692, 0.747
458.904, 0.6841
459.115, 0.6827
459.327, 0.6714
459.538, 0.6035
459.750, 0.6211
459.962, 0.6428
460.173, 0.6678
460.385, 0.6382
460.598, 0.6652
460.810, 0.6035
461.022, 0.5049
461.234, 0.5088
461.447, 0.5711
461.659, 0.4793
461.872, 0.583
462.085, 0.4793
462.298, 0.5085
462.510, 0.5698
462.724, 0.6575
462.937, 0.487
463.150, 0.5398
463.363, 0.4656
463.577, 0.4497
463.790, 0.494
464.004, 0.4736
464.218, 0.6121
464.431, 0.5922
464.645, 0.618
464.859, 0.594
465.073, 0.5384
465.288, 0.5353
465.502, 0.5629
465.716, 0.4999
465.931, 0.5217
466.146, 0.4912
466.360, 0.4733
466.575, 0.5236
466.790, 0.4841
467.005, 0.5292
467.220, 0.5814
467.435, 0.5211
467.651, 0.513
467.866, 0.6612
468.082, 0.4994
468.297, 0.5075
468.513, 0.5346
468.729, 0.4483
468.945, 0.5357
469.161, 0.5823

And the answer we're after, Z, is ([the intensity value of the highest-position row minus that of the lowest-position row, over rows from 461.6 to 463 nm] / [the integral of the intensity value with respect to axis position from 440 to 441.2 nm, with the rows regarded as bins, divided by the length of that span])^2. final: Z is 0.000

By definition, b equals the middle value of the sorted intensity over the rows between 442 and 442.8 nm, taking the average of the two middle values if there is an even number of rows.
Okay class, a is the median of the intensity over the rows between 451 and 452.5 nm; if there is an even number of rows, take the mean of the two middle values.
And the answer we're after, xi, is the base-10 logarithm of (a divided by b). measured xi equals 0.09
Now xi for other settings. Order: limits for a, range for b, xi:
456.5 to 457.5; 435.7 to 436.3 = -0.10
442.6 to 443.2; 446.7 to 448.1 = 0.04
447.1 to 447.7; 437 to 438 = -0.16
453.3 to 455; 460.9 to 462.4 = 0.13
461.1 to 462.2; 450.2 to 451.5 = -0.22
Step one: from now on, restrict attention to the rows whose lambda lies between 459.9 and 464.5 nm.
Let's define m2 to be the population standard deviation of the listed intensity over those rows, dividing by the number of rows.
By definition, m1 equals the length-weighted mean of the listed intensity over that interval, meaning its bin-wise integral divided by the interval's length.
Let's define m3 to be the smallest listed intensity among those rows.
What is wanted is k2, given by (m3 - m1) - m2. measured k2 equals -0.17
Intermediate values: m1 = 0.55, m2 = 0.071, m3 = 0.4497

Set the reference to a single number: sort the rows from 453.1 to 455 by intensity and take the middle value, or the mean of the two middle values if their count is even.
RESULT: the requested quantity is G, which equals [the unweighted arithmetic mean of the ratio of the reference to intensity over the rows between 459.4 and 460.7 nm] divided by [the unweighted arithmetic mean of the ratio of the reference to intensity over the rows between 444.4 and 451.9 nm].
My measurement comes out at 1.05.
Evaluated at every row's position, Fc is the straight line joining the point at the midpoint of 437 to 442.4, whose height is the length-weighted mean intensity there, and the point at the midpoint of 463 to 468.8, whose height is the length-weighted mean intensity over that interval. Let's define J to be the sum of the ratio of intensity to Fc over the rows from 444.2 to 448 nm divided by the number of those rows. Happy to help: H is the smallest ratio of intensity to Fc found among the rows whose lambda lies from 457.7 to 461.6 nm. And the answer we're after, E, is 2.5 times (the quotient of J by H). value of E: 2.60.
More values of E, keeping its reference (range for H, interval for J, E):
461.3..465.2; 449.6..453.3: 3.72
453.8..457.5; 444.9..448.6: 2.32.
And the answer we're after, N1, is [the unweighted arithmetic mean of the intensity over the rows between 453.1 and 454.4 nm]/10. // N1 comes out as 0.069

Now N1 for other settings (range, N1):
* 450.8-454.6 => 0.076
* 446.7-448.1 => 0.063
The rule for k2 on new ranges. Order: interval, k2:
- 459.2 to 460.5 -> -0.06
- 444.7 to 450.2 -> -0.27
